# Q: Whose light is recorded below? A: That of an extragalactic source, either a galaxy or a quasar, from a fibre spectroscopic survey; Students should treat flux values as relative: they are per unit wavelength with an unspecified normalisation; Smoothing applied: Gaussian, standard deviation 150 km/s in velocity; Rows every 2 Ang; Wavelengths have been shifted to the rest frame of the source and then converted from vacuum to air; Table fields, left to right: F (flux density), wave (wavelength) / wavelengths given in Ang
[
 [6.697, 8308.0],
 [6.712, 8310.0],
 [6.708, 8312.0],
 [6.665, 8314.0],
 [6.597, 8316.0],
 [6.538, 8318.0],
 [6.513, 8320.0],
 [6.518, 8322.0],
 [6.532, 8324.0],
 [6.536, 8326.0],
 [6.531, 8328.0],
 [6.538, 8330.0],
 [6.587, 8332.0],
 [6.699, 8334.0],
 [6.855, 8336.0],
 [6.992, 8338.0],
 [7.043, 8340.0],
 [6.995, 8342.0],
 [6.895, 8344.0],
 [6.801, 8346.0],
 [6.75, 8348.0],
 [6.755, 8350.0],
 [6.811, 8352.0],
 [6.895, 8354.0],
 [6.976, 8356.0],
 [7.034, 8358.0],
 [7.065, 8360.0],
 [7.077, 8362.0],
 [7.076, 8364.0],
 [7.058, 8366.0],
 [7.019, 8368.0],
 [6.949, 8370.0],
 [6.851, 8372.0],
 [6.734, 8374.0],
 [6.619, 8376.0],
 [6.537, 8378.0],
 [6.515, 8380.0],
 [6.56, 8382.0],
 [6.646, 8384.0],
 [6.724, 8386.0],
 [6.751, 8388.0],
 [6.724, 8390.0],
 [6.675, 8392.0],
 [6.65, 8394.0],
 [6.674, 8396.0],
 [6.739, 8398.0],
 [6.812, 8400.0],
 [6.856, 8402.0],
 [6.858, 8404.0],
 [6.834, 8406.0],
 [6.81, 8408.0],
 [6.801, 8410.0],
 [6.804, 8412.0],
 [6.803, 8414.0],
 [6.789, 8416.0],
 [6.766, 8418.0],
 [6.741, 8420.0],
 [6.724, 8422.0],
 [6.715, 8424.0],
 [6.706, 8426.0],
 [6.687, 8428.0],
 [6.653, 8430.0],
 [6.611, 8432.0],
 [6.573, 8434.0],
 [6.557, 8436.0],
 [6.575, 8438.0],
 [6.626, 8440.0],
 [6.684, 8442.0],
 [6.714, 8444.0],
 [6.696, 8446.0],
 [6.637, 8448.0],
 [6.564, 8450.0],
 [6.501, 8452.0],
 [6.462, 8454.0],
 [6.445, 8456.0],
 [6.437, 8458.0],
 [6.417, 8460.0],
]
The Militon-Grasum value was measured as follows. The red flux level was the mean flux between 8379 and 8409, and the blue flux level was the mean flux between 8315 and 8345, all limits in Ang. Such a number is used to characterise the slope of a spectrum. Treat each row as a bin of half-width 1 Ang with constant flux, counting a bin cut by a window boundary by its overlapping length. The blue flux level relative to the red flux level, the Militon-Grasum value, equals 1.00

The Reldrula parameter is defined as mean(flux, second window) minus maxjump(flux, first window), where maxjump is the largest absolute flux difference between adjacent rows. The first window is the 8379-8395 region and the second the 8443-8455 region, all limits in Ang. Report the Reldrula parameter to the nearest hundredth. 6.51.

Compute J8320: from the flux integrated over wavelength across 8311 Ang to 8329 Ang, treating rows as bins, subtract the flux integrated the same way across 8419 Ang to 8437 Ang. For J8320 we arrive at -1.7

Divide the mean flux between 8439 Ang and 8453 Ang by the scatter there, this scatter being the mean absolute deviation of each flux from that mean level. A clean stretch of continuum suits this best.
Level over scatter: 114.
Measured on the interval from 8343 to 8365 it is 61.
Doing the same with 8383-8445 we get 101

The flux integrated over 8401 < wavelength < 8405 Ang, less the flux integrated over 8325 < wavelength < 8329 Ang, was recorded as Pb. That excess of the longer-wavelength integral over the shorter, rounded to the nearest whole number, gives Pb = 1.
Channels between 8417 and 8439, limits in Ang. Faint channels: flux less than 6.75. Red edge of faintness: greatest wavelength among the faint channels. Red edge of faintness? 8438.0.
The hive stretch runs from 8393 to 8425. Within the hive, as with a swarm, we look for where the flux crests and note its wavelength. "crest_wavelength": 8404.0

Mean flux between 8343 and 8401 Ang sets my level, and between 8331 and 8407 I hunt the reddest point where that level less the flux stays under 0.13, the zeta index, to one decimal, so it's 8406.0 Ang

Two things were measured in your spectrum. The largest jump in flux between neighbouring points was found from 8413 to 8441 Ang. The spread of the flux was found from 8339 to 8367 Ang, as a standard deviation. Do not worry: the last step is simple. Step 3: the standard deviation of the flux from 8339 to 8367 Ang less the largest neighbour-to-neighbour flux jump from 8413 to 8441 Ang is 0.07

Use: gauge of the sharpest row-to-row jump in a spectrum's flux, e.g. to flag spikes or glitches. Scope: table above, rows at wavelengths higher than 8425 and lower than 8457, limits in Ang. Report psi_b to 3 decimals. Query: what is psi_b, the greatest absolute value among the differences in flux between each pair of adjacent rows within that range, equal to 0.073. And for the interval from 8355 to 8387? 0.117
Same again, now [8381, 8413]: 0.086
